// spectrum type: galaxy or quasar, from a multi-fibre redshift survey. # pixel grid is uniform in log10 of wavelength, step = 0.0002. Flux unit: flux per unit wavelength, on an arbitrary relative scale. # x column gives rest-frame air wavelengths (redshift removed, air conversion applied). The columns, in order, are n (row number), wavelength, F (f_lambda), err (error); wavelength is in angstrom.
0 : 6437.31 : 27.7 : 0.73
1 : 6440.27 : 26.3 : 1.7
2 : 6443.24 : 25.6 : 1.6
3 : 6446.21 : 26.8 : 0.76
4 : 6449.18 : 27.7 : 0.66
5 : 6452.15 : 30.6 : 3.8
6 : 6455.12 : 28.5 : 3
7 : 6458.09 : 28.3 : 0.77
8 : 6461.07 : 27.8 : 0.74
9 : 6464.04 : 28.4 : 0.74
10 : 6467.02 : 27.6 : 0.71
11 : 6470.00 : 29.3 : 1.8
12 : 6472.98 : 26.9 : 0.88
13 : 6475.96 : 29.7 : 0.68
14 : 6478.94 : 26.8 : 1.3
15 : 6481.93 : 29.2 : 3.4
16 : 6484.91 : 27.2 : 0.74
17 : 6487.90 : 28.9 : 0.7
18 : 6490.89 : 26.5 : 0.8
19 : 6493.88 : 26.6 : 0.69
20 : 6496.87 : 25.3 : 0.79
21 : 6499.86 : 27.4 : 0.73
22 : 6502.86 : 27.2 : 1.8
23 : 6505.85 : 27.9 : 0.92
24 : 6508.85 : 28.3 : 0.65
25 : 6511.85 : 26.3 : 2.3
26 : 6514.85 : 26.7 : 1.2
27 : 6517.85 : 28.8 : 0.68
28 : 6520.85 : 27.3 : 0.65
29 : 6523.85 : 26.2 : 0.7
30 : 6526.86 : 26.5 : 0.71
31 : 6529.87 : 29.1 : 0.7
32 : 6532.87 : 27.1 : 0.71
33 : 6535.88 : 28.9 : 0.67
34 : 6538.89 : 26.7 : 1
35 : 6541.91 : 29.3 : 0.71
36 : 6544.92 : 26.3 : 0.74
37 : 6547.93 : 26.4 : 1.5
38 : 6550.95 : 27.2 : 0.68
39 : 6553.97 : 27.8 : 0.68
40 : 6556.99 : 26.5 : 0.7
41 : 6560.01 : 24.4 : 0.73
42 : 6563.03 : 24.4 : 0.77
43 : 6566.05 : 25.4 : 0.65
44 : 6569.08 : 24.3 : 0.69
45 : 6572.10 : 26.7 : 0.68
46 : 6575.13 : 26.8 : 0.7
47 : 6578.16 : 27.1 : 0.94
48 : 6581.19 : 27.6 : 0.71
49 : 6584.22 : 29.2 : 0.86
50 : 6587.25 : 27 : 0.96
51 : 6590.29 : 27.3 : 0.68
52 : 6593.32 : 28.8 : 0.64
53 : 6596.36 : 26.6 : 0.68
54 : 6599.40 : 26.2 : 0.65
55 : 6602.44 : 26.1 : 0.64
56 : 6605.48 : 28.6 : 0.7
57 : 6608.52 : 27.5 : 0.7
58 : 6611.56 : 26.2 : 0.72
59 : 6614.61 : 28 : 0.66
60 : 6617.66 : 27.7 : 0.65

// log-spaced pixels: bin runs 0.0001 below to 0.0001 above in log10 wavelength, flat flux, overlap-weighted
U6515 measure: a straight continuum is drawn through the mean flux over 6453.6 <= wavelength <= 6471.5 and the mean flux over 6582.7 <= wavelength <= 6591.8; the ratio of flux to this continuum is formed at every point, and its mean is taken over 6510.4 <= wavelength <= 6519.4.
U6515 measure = 0.97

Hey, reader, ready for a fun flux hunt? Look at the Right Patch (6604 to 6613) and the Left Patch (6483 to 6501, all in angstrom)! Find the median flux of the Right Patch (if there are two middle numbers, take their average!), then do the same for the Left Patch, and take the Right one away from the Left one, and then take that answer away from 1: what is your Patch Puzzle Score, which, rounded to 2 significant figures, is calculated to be 1.6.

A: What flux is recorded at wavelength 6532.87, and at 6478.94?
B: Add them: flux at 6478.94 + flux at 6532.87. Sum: 53.9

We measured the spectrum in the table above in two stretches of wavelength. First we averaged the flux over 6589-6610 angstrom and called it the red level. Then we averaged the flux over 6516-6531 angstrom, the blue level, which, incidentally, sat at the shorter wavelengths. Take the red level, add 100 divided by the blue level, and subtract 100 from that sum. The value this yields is -69.1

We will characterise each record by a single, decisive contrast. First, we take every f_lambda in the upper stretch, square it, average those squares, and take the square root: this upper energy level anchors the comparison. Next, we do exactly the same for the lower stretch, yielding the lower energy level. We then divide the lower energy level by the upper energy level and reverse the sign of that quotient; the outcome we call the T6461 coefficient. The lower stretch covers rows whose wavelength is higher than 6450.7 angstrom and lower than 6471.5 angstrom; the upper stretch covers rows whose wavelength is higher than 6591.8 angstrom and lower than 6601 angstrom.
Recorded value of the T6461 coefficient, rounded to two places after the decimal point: -1.05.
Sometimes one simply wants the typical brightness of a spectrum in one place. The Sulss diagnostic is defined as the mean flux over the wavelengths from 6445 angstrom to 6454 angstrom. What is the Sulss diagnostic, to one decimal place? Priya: 28.4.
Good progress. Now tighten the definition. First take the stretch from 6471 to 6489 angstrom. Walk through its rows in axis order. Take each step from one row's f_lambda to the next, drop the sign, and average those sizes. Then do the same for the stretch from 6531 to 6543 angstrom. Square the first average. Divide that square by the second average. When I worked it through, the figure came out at 2.5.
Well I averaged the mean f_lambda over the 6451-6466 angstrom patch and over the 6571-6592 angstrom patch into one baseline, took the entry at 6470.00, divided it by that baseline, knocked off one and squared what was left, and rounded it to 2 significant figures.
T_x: 0.0020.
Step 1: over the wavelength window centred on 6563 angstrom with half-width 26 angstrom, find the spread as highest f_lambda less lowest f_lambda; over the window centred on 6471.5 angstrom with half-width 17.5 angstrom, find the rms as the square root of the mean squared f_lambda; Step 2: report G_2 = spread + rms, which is 33.2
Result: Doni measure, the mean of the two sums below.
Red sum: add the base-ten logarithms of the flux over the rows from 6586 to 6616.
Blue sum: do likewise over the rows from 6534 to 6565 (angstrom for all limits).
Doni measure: 14.3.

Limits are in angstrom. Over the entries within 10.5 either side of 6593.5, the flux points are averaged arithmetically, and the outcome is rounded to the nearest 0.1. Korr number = 27.3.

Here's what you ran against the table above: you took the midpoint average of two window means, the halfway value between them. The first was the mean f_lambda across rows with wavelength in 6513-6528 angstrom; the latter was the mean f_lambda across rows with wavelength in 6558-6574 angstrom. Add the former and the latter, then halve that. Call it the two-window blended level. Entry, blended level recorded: 26.1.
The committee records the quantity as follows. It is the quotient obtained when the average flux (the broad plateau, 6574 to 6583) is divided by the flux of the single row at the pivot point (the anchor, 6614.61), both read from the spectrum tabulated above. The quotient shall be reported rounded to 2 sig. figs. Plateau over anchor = 0.97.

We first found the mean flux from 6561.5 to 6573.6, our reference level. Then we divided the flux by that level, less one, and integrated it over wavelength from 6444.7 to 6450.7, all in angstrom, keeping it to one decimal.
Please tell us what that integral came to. 0.5 angstrom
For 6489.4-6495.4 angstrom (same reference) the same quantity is 0.3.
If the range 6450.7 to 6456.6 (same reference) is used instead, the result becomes 1.0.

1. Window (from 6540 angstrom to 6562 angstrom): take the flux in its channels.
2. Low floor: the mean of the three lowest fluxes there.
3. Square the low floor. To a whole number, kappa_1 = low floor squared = 660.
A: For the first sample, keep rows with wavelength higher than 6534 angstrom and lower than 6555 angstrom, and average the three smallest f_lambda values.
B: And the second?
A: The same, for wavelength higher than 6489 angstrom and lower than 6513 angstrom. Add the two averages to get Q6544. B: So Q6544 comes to 52.5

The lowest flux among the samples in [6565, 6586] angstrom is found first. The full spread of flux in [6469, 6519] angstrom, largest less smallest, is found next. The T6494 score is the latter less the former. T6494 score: -19.9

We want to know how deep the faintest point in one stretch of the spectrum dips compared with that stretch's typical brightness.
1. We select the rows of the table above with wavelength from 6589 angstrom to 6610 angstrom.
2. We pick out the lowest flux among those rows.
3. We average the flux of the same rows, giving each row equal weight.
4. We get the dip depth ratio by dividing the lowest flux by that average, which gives 0.956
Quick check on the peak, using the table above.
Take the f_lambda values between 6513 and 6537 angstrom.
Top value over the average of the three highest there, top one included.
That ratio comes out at 1.01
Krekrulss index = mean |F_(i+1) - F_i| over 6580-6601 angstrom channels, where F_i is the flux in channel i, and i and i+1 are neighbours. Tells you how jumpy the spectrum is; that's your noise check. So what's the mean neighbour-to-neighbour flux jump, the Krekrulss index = 1.4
